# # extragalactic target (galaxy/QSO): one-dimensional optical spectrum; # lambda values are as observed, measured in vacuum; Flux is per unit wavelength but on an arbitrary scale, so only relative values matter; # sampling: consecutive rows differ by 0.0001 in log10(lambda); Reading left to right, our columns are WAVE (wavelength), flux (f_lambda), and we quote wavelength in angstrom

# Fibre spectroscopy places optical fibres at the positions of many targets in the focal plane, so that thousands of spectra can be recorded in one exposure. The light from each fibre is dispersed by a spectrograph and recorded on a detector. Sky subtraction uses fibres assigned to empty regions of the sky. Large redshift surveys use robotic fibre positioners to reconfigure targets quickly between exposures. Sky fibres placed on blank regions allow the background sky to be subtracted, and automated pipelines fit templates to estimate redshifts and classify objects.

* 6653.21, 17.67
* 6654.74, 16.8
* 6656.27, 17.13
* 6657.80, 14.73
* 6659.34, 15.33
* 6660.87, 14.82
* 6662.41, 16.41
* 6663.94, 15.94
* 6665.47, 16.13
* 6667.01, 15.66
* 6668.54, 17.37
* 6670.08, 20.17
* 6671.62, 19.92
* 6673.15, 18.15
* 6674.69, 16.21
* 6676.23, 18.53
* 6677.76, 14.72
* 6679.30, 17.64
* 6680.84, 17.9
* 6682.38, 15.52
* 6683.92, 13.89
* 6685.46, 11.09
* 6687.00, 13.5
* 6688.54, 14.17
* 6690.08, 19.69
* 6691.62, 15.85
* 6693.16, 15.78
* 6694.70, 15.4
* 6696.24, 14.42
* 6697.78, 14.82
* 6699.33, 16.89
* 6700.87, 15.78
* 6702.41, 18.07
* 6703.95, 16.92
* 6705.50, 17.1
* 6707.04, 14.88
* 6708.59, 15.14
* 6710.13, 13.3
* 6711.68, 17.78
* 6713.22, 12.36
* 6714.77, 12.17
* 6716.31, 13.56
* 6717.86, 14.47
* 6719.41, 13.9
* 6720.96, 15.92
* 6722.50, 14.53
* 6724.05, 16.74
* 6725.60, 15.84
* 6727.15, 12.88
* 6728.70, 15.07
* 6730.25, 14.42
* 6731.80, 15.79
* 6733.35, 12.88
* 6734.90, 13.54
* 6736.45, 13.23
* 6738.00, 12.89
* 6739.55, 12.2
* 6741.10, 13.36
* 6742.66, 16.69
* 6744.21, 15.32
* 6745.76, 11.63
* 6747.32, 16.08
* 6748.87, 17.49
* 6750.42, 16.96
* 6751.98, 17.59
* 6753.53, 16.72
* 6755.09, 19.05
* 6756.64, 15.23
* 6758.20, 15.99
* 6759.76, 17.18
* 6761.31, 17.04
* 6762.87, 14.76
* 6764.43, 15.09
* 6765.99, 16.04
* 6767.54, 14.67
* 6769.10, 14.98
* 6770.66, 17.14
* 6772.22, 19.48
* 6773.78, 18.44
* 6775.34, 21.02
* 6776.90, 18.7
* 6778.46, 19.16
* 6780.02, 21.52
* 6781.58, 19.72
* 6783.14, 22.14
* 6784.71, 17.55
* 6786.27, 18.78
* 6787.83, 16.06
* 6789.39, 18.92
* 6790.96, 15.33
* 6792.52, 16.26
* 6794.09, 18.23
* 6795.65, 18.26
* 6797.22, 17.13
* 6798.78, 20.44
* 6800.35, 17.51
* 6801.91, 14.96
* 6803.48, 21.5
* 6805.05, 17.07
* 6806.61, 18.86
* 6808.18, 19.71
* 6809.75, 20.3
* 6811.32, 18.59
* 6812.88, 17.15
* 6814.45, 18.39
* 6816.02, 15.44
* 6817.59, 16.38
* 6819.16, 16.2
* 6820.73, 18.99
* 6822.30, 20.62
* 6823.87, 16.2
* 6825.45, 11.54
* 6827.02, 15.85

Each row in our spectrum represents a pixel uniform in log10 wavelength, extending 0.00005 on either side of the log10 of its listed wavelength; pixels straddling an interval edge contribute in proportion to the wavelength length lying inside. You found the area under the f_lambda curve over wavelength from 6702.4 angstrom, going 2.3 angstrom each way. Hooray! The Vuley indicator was 78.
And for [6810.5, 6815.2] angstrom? 85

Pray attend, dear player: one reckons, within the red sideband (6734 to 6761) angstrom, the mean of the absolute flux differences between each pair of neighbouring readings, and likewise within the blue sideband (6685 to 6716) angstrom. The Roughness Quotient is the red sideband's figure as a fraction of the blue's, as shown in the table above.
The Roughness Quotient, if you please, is 0.90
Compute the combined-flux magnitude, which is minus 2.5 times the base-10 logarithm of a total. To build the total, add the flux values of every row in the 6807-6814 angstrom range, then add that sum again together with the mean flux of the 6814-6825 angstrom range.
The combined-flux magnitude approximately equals -5.6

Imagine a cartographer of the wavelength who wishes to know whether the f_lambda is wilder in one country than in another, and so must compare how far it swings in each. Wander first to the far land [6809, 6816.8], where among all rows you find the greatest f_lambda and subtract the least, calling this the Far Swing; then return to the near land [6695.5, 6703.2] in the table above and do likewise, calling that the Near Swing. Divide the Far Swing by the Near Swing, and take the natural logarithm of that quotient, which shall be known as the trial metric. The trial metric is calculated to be 0.29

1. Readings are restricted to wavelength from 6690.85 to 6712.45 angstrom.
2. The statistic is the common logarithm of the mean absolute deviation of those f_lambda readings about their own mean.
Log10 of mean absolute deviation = 0.026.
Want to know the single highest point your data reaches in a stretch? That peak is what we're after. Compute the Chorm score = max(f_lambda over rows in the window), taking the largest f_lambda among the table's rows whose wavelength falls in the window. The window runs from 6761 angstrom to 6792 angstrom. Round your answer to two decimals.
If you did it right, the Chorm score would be 22.14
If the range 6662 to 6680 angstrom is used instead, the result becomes 20.17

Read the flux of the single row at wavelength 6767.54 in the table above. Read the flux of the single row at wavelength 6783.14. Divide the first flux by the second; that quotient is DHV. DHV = 0.66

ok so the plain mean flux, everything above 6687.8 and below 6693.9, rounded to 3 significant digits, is 16.4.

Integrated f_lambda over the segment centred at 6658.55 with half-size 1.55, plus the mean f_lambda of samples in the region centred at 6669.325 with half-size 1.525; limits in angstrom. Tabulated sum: 65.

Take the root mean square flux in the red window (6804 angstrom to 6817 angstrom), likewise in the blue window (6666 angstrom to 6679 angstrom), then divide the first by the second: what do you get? 1.03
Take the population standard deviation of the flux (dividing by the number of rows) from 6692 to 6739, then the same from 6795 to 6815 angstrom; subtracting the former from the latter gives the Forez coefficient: 0.1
